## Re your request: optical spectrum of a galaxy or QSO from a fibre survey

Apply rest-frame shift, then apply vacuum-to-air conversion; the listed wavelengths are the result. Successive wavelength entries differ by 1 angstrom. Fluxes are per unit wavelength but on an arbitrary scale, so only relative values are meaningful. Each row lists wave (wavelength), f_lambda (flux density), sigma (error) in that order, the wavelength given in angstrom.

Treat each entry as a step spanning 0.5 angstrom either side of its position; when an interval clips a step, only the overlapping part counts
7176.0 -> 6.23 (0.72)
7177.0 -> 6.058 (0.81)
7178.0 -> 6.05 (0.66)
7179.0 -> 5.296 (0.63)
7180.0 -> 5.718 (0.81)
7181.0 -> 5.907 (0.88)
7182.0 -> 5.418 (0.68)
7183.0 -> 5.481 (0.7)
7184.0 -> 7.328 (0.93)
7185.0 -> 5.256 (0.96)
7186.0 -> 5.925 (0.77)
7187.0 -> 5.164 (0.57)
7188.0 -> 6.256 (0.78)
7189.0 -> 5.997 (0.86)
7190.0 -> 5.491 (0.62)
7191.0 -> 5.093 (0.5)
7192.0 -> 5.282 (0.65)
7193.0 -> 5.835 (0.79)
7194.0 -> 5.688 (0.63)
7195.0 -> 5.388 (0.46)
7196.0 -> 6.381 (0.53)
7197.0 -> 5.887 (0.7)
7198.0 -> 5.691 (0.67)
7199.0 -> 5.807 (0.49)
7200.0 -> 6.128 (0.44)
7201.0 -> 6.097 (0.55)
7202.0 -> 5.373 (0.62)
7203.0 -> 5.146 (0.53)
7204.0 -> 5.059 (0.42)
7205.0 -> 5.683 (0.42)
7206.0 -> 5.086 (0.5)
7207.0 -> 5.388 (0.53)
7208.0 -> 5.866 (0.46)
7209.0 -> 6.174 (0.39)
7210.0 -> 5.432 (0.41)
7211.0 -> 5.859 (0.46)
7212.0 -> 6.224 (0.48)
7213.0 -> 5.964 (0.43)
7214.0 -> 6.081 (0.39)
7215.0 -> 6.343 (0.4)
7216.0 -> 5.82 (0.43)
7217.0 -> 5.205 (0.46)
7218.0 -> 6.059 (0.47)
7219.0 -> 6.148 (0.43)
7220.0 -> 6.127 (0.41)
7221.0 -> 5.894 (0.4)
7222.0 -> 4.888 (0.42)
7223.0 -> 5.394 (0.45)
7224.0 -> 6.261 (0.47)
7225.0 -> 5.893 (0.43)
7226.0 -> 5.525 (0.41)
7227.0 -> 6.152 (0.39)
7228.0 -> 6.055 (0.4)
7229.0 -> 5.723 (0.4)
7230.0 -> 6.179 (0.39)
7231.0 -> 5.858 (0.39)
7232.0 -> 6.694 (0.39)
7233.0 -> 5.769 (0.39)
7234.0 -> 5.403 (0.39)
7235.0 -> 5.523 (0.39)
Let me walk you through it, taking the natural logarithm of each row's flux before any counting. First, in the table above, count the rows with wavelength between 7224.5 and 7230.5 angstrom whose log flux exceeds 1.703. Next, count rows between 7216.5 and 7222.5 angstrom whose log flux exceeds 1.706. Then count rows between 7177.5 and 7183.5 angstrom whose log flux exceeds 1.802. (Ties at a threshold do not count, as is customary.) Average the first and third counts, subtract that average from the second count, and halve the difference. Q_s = 0.5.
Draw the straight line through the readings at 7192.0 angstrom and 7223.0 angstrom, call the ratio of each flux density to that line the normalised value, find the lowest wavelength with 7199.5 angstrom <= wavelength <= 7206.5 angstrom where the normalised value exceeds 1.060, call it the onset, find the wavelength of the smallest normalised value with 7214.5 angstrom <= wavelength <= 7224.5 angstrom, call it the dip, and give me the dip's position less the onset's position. 22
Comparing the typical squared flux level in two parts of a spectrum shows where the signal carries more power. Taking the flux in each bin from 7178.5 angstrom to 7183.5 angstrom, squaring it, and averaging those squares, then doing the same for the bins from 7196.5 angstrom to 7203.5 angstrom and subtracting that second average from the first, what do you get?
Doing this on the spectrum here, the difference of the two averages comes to -2.0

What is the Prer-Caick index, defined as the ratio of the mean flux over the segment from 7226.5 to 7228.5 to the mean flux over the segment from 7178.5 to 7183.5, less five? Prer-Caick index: -3.90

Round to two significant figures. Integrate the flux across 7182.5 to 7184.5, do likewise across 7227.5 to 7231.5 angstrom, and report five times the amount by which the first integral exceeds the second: -55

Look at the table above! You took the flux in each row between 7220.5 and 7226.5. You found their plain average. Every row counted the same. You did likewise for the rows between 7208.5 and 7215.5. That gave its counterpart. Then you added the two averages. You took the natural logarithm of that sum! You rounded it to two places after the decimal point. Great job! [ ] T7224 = 2.46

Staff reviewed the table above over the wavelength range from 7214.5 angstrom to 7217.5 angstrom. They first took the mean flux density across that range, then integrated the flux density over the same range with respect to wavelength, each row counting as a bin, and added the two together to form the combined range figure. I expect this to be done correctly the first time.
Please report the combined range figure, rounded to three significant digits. 23.2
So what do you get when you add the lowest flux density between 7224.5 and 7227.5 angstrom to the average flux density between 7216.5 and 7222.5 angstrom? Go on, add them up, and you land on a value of 11.2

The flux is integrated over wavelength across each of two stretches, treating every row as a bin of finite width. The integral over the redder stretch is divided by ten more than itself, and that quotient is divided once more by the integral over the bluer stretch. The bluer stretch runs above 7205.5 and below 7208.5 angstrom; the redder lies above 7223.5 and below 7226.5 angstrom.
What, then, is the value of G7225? 0.039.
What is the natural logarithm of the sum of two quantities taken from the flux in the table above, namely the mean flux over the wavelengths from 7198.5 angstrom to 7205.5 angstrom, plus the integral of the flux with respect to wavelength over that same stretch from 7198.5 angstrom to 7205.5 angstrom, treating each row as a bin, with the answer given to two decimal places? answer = 3.80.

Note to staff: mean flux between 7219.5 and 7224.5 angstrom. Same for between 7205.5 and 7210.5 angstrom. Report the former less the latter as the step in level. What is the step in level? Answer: 0.1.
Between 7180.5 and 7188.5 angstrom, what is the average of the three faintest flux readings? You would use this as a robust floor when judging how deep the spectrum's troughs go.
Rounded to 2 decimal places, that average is 5.28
